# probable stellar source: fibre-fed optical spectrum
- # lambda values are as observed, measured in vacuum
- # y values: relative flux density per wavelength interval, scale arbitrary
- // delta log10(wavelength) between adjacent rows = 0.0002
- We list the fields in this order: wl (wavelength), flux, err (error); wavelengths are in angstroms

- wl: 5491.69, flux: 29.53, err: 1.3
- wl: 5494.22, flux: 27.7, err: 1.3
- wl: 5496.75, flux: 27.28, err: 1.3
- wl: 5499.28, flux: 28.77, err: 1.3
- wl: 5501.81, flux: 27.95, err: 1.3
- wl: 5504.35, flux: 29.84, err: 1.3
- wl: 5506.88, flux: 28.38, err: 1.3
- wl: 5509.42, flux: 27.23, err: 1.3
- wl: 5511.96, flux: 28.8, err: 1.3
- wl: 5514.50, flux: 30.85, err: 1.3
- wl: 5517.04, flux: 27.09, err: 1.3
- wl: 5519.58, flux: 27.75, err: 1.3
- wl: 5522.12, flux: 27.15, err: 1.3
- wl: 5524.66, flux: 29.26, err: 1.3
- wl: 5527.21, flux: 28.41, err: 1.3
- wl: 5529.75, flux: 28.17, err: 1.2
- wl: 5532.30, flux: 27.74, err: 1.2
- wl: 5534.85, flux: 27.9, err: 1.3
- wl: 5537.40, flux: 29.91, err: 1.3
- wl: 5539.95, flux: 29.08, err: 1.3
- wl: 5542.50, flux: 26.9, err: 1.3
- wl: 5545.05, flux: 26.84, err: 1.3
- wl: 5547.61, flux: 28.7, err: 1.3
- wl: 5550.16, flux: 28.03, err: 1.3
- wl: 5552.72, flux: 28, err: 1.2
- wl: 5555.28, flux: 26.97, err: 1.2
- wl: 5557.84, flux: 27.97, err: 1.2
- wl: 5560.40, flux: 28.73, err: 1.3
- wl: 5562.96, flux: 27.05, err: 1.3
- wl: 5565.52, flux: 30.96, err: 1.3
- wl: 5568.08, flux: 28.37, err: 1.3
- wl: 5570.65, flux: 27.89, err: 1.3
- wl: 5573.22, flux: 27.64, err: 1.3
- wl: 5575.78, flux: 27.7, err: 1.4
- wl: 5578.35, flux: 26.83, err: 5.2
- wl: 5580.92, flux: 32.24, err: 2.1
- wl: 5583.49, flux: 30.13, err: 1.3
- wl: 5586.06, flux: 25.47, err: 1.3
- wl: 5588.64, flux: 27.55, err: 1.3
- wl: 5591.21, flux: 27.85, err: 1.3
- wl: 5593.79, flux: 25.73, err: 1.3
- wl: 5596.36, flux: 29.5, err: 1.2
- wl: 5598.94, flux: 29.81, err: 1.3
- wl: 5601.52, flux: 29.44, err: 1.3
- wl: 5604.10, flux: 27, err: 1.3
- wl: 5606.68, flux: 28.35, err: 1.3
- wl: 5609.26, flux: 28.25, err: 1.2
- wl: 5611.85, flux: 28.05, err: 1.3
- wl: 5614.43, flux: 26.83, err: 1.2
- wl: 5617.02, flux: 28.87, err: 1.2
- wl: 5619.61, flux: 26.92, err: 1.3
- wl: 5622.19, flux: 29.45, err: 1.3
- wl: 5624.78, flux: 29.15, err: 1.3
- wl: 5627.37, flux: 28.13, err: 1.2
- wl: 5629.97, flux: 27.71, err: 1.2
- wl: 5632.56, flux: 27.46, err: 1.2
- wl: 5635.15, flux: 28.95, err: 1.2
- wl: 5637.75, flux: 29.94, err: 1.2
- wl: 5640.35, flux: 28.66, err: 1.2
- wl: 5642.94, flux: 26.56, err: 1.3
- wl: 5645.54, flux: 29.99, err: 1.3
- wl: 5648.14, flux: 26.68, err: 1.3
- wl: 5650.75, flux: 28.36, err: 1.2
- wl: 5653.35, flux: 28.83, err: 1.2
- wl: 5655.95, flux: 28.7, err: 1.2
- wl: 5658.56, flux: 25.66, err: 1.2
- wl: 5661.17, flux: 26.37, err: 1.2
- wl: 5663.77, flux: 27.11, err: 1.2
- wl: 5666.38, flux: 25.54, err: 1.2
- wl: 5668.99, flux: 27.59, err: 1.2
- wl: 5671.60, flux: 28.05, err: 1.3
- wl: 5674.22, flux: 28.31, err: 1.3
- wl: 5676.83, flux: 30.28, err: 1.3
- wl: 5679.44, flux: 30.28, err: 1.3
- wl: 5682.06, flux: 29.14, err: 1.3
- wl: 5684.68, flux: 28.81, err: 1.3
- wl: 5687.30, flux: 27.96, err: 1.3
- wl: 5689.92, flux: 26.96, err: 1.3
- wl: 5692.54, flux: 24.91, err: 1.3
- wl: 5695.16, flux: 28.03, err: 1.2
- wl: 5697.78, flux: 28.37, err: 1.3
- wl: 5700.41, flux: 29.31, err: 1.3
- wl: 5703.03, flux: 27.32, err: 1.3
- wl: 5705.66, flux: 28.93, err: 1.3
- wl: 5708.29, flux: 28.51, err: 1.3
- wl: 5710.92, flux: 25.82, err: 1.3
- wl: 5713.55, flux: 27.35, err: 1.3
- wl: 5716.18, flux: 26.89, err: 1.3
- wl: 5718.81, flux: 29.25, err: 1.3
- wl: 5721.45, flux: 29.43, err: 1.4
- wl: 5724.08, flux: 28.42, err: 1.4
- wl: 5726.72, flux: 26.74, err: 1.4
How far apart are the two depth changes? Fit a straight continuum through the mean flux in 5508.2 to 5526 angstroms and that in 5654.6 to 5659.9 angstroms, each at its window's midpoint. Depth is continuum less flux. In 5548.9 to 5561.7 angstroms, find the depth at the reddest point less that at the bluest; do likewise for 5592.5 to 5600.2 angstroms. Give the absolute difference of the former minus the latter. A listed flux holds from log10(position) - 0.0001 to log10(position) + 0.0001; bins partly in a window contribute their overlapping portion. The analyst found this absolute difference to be 3.3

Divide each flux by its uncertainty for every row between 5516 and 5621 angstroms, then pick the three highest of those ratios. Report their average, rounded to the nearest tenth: 24.2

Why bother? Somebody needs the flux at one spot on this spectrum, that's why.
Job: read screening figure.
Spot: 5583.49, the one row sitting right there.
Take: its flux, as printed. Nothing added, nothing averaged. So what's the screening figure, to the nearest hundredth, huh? 30.13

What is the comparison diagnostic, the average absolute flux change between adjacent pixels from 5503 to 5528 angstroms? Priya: 1.6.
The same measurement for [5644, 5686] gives 1.2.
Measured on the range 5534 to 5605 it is 1.6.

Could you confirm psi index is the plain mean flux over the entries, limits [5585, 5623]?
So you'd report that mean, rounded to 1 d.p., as 27.9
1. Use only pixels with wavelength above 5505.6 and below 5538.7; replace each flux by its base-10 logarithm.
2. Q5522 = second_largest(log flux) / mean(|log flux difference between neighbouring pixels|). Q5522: 75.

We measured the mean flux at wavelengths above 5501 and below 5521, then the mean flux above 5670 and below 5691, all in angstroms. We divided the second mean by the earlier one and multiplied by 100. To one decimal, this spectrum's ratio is 100.8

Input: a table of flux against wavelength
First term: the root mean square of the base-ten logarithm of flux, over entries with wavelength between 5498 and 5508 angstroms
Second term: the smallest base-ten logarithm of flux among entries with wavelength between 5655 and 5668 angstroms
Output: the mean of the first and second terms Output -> 1.43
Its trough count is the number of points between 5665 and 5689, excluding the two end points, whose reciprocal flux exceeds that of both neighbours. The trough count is 0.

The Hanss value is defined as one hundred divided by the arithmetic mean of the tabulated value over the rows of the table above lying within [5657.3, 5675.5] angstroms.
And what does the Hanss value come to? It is 3.71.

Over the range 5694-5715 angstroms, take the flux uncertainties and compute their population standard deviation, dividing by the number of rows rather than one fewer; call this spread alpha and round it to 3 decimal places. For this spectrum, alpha 0.033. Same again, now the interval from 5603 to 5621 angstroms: 0.049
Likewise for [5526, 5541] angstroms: 0.047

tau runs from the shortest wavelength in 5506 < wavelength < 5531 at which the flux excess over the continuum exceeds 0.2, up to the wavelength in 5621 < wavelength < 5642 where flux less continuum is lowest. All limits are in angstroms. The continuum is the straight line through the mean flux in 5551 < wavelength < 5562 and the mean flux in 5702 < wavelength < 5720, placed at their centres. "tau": 125.7 angstroms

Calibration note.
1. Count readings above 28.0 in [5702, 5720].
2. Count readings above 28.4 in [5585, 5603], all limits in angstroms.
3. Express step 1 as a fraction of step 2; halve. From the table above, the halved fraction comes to 0.50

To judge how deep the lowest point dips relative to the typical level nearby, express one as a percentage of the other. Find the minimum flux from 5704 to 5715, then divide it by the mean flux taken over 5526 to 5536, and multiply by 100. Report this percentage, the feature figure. 92.0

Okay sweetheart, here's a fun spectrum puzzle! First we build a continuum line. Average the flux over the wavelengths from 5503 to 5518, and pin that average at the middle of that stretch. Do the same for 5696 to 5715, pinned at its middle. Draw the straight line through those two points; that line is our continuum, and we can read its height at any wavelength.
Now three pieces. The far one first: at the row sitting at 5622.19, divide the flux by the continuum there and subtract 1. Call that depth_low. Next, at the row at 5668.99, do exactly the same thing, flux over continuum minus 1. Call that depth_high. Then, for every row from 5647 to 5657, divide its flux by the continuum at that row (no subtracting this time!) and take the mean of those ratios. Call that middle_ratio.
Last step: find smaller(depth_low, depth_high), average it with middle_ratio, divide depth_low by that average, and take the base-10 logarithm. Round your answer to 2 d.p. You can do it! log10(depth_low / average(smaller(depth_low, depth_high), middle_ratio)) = -1.07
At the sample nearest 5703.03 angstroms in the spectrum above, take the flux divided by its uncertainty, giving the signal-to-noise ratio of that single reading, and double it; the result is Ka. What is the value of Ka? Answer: 42.0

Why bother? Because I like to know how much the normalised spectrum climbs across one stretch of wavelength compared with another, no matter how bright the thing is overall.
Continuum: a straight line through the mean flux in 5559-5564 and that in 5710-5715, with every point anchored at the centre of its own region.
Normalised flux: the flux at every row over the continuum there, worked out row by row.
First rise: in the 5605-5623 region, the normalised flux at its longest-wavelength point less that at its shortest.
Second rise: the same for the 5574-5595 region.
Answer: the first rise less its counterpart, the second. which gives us 0.11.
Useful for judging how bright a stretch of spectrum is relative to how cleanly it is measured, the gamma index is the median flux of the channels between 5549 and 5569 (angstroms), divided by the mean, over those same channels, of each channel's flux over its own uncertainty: 1.25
